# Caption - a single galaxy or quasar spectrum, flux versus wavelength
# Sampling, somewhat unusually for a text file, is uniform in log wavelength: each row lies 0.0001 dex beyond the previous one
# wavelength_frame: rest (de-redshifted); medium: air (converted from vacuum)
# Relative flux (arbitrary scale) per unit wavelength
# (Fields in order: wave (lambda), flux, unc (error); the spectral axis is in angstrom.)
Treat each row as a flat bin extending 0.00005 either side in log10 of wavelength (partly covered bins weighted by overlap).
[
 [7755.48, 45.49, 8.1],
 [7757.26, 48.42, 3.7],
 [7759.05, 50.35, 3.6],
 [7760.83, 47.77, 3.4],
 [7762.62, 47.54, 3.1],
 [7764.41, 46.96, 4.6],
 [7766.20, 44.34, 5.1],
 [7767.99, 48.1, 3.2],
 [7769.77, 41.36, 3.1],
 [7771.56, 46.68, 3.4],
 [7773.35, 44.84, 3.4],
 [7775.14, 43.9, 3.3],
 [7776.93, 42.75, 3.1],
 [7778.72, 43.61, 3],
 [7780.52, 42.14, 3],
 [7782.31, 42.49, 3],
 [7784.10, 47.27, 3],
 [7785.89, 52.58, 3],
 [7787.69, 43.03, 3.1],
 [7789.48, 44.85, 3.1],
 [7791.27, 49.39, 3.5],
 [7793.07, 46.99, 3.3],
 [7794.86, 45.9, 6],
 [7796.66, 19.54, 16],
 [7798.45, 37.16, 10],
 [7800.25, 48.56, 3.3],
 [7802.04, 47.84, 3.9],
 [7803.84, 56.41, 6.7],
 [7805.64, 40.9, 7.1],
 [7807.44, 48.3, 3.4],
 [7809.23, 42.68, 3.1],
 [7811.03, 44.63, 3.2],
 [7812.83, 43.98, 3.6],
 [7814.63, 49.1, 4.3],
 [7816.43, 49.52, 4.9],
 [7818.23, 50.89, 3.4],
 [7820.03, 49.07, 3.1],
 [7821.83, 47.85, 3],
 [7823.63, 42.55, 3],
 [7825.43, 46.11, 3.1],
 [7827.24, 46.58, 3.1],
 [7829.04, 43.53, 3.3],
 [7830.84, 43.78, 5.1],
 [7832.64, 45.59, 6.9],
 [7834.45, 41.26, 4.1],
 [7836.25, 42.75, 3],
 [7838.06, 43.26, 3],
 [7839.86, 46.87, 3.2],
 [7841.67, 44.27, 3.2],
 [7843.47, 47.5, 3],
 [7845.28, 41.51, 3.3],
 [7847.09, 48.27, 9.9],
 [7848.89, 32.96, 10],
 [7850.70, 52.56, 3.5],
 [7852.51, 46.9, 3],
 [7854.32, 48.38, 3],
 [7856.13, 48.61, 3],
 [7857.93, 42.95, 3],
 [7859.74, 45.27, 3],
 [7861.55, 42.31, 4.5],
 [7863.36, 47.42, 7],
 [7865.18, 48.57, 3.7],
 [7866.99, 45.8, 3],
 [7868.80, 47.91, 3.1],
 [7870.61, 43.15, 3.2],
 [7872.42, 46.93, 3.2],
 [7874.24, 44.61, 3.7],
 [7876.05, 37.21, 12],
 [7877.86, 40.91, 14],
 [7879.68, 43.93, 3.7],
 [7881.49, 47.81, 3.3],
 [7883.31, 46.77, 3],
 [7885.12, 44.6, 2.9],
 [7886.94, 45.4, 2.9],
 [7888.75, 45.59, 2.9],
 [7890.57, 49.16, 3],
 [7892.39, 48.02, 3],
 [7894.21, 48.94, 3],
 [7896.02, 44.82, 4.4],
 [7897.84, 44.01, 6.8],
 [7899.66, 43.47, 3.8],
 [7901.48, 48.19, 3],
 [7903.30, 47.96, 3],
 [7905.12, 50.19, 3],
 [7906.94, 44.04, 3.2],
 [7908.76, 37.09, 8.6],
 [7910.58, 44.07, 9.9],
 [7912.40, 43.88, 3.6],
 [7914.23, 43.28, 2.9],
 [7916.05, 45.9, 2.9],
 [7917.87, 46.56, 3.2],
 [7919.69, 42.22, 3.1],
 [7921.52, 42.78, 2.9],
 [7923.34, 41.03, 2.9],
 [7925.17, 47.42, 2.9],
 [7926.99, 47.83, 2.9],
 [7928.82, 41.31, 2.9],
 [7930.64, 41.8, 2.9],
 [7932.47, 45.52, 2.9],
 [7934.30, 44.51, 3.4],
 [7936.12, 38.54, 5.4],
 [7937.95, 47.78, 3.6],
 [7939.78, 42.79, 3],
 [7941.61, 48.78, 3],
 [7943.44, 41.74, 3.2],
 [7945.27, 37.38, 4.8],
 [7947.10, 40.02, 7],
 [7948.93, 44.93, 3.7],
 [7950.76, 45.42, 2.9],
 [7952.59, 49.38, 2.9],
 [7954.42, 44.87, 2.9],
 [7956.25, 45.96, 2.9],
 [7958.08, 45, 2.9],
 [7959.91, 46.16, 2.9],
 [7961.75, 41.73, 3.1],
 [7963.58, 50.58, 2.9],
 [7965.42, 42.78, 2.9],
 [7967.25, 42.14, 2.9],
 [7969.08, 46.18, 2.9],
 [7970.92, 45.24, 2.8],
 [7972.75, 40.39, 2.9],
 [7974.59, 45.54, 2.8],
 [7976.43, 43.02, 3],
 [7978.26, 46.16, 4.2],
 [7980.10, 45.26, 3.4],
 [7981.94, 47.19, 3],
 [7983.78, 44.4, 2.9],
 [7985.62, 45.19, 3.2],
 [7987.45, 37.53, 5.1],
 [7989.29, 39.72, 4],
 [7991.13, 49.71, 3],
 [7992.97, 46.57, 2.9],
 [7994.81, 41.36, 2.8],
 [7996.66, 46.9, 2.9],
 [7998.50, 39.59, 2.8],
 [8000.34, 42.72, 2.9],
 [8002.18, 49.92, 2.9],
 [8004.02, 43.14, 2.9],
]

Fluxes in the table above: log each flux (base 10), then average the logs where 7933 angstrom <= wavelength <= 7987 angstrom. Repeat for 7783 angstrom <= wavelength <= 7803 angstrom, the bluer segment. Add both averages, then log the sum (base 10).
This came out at 0.516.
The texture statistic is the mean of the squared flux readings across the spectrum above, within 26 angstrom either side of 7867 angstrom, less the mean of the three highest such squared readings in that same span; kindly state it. -443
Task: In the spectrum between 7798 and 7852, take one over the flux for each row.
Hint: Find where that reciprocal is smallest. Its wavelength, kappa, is 7803.84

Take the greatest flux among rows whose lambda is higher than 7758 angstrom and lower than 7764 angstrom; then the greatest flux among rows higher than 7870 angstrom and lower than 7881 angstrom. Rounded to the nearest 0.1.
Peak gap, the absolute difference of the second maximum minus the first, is 3.4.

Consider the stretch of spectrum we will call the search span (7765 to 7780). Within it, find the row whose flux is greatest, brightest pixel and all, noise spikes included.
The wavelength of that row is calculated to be 7767.99 angstrom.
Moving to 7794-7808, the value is 7803.84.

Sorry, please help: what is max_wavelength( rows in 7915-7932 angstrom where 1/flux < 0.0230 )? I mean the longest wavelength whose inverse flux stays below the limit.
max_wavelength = 7926.99 angstrom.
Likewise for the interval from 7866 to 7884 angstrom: 7883.31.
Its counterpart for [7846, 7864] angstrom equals 7863.36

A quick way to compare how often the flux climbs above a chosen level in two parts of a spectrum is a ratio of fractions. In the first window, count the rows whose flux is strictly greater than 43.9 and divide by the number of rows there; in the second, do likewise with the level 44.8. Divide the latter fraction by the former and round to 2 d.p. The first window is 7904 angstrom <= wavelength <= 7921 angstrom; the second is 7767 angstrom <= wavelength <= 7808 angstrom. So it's 1.02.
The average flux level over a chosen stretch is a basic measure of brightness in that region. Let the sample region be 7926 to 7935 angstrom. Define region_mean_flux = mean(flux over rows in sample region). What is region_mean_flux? 44.2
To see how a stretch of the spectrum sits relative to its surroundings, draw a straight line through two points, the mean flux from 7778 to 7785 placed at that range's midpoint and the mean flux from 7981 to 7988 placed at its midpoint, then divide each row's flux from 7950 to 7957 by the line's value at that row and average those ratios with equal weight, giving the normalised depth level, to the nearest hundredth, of 1.06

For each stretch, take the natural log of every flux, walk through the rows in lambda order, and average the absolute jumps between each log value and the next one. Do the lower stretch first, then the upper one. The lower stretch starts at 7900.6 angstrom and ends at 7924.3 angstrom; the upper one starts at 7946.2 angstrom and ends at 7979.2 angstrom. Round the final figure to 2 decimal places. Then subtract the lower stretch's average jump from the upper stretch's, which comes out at 0.01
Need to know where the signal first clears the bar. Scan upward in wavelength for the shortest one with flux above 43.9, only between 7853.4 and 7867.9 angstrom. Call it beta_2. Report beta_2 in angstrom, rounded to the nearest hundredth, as 7854.32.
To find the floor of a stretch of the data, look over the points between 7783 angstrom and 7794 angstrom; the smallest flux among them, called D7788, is 43.03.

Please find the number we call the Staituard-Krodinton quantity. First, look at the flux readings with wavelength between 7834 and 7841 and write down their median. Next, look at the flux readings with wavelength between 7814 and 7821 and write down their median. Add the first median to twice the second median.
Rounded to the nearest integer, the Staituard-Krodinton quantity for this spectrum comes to 142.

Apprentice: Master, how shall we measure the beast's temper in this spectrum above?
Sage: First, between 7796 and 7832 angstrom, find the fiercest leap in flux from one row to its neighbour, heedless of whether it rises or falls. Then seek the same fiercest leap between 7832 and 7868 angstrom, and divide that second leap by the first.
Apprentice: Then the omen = 1.1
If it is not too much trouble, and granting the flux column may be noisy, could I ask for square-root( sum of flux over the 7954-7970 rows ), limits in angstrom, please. 20.1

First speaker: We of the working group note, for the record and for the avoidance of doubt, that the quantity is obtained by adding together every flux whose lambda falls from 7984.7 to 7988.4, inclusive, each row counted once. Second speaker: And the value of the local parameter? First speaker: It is 83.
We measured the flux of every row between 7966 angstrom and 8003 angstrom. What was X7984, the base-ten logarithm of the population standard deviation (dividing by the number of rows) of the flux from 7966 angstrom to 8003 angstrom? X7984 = 0.51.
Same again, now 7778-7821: 0.83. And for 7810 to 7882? 0.56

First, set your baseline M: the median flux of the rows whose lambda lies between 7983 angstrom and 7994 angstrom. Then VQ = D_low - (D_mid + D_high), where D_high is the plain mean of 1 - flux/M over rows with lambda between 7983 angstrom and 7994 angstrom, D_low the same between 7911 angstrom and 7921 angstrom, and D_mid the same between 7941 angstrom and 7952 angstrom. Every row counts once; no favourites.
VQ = -0.05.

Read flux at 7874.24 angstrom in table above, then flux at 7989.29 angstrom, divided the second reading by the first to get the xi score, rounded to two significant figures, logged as 0.89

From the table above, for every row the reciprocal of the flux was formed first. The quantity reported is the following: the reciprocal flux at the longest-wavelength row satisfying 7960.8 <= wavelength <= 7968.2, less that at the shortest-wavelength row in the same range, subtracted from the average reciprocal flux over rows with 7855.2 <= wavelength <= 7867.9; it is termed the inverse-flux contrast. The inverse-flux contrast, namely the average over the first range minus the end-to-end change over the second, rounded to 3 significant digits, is 0.0221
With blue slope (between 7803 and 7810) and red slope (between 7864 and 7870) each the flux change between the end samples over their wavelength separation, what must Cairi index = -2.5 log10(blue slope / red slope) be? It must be -2.9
